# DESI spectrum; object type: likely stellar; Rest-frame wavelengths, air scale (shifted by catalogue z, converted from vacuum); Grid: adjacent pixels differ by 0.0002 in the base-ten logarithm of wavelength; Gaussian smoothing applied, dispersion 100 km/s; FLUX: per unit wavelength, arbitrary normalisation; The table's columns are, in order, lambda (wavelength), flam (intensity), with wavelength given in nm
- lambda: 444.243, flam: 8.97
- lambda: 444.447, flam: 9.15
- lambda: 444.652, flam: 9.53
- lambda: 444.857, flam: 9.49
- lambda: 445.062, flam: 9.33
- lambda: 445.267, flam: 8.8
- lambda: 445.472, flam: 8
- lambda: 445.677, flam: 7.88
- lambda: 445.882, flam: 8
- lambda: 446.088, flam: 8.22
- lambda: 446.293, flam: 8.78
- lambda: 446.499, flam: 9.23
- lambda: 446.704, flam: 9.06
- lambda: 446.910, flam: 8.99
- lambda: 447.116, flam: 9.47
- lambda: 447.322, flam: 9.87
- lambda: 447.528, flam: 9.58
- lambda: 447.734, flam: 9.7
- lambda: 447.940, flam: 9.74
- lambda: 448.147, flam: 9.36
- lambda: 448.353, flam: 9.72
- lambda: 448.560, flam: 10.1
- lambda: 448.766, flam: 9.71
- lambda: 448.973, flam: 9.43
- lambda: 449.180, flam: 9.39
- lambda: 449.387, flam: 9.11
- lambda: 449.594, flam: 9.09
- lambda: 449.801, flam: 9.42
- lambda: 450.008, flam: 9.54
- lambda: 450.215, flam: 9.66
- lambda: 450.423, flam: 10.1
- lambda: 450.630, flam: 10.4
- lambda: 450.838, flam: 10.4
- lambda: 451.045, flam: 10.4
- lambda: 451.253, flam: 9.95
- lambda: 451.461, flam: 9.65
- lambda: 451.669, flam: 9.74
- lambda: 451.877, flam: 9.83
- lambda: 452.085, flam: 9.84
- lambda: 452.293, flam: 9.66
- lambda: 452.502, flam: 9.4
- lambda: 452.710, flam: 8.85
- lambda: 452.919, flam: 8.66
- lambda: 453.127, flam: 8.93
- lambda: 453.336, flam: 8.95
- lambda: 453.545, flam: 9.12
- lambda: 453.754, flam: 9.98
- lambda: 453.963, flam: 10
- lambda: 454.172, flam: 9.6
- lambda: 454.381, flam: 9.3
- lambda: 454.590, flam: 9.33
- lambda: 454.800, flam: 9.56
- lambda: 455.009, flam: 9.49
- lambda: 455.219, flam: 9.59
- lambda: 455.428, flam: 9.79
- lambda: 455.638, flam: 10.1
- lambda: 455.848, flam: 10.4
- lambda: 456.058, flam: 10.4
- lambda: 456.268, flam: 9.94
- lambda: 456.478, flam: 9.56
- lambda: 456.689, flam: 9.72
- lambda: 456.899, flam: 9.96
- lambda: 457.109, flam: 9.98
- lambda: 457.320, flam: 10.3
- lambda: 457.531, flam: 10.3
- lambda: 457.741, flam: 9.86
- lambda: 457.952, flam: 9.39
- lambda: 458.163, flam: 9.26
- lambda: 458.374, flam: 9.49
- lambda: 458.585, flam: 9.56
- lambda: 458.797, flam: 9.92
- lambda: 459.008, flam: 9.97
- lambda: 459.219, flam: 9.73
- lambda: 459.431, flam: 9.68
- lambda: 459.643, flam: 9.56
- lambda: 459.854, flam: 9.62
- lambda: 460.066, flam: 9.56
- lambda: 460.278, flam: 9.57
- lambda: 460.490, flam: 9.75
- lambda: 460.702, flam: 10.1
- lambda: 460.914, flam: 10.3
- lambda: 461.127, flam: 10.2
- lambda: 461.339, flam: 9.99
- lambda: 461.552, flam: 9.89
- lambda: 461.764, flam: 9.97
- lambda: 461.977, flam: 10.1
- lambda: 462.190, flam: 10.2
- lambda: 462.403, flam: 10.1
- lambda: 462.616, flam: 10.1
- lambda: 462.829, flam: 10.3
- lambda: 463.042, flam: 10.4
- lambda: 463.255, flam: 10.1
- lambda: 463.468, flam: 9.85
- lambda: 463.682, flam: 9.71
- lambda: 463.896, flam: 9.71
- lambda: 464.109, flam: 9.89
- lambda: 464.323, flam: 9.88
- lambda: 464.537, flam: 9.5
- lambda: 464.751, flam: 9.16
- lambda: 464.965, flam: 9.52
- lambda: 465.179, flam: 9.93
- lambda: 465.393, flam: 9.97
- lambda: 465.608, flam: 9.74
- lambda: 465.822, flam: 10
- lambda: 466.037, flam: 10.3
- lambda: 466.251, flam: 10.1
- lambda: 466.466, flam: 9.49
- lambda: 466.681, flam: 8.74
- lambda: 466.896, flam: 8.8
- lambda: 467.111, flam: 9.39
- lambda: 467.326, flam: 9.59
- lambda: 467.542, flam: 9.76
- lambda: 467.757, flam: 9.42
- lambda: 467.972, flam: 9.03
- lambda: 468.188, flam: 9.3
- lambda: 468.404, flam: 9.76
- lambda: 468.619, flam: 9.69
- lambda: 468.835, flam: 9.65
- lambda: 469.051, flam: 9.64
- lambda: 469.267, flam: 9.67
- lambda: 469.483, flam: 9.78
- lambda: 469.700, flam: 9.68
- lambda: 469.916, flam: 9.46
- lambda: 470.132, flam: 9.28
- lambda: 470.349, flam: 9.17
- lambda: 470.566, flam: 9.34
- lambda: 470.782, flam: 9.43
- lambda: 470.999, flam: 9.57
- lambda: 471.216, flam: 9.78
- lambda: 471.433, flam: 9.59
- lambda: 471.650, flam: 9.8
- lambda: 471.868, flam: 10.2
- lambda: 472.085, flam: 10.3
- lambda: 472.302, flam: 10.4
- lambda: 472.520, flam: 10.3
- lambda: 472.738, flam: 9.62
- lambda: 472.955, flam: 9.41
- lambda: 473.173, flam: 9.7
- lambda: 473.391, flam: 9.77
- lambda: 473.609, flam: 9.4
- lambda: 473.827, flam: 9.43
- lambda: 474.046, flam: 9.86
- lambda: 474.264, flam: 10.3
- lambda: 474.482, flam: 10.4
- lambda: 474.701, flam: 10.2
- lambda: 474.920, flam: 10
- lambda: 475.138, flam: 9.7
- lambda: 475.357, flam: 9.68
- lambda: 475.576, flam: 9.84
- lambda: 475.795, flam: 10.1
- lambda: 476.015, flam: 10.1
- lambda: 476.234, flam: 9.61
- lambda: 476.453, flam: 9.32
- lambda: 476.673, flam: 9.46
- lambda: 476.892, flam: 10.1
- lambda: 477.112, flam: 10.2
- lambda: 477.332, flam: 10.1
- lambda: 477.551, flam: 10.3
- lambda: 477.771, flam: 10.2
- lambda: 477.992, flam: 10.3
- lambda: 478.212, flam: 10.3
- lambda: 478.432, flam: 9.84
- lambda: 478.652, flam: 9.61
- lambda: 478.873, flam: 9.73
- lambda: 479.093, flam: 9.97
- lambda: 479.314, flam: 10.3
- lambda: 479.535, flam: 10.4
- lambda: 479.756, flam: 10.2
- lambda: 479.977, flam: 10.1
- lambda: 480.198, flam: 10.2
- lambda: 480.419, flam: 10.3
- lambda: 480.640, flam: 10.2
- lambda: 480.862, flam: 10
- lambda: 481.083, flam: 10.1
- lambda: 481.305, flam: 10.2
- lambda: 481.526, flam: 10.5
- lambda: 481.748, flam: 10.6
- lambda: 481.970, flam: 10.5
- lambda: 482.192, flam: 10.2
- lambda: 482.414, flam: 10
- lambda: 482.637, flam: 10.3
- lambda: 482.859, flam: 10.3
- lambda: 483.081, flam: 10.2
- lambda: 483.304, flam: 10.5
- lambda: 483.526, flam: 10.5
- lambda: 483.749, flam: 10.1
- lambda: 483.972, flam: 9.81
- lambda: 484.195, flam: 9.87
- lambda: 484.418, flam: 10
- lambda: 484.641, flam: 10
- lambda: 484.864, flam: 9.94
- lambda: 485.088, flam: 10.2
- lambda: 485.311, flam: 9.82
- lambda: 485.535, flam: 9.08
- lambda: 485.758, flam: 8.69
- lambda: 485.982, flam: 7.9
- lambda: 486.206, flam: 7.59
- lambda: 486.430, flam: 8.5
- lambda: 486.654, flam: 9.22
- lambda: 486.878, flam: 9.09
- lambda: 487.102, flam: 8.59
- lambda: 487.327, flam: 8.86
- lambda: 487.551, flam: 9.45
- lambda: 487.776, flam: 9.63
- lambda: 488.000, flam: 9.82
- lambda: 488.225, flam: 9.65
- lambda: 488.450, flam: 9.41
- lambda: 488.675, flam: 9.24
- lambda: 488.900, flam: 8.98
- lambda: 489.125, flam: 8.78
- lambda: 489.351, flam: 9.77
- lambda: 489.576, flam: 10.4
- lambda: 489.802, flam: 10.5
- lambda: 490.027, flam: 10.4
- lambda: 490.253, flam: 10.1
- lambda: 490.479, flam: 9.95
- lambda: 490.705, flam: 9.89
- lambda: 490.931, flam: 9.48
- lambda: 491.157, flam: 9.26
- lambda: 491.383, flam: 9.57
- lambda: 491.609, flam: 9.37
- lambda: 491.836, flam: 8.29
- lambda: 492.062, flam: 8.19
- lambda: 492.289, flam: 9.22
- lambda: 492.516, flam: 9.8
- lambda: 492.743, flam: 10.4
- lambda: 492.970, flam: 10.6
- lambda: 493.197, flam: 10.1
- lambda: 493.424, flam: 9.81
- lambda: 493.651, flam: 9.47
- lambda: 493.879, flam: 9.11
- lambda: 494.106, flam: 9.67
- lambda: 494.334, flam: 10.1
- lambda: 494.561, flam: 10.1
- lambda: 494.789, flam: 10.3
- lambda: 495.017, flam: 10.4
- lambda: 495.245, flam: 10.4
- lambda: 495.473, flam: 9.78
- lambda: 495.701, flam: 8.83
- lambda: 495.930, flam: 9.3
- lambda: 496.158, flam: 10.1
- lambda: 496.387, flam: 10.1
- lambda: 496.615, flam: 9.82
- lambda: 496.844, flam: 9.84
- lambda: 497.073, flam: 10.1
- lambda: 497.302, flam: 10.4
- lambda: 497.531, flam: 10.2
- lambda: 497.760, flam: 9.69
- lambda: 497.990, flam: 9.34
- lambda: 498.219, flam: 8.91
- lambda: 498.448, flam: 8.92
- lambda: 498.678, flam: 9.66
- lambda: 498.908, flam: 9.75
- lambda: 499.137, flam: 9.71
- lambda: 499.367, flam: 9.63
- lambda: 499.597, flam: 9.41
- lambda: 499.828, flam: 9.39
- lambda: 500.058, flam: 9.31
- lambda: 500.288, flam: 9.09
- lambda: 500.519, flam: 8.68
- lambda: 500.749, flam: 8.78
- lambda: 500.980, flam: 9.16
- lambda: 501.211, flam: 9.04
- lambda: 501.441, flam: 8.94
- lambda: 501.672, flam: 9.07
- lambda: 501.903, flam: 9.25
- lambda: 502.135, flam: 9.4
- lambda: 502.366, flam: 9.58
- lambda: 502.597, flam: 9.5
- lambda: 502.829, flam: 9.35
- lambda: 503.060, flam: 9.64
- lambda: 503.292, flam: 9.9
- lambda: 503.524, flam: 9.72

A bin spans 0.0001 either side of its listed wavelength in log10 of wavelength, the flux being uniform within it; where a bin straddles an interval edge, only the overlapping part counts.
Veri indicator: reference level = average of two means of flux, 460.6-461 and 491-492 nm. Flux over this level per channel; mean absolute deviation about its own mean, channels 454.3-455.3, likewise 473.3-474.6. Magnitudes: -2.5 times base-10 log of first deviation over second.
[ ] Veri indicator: 1.2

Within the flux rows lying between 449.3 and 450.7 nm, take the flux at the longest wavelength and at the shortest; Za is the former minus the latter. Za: 1.3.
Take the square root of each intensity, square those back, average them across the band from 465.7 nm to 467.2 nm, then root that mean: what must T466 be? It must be 3.09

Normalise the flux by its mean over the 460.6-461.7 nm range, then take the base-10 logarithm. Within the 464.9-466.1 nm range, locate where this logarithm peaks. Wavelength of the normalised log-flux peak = 466.037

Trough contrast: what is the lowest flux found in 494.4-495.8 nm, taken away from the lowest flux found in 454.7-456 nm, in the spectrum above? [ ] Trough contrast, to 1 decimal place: 0.7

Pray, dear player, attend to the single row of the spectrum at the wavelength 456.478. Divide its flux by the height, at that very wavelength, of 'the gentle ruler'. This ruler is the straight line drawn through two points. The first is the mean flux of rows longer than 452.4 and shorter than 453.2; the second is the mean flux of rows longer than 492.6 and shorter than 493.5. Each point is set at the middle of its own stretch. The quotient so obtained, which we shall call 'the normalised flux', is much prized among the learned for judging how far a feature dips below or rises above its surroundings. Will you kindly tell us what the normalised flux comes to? 1.053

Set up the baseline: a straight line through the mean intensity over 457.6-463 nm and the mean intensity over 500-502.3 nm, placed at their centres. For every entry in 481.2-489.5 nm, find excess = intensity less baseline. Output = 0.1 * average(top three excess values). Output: 0.11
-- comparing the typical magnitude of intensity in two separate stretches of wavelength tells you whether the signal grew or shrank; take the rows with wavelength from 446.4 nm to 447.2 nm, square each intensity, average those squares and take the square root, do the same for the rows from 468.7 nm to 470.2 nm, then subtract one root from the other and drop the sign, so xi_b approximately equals 0.4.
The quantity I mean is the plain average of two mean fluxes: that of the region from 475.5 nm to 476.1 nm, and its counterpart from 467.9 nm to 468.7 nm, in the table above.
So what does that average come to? 9.73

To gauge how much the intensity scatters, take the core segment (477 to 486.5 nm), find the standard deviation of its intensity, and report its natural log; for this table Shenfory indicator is -0.4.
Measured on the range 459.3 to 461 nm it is -1.3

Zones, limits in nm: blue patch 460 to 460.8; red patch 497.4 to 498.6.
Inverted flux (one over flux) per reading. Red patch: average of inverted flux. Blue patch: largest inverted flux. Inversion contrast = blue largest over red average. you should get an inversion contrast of 0.98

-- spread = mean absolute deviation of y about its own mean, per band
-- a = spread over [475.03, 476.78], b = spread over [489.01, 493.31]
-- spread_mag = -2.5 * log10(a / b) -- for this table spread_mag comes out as 1.0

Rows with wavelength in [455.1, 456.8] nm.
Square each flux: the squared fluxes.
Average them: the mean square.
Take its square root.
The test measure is 9.9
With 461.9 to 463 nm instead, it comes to 10.2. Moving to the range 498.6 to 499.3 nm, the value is 9.7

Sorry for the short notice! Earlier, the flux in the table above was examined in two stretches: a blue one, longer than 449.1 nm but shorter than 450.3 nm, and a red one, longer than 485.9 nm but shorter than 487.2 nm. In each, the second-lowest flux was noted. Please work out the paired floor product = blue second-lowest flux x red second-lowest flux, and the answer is 72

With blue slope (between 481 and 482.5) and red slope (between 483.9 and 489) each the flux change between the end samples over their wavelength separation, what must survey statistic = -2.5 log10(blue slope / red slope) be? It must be 0.88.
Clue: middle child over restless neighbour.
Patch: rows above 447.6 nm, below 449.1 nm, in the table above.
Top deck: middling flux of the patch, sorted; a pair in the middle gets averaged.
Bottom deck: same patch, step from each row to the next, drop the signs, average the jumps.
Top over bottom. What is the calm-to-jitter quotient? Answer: 32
